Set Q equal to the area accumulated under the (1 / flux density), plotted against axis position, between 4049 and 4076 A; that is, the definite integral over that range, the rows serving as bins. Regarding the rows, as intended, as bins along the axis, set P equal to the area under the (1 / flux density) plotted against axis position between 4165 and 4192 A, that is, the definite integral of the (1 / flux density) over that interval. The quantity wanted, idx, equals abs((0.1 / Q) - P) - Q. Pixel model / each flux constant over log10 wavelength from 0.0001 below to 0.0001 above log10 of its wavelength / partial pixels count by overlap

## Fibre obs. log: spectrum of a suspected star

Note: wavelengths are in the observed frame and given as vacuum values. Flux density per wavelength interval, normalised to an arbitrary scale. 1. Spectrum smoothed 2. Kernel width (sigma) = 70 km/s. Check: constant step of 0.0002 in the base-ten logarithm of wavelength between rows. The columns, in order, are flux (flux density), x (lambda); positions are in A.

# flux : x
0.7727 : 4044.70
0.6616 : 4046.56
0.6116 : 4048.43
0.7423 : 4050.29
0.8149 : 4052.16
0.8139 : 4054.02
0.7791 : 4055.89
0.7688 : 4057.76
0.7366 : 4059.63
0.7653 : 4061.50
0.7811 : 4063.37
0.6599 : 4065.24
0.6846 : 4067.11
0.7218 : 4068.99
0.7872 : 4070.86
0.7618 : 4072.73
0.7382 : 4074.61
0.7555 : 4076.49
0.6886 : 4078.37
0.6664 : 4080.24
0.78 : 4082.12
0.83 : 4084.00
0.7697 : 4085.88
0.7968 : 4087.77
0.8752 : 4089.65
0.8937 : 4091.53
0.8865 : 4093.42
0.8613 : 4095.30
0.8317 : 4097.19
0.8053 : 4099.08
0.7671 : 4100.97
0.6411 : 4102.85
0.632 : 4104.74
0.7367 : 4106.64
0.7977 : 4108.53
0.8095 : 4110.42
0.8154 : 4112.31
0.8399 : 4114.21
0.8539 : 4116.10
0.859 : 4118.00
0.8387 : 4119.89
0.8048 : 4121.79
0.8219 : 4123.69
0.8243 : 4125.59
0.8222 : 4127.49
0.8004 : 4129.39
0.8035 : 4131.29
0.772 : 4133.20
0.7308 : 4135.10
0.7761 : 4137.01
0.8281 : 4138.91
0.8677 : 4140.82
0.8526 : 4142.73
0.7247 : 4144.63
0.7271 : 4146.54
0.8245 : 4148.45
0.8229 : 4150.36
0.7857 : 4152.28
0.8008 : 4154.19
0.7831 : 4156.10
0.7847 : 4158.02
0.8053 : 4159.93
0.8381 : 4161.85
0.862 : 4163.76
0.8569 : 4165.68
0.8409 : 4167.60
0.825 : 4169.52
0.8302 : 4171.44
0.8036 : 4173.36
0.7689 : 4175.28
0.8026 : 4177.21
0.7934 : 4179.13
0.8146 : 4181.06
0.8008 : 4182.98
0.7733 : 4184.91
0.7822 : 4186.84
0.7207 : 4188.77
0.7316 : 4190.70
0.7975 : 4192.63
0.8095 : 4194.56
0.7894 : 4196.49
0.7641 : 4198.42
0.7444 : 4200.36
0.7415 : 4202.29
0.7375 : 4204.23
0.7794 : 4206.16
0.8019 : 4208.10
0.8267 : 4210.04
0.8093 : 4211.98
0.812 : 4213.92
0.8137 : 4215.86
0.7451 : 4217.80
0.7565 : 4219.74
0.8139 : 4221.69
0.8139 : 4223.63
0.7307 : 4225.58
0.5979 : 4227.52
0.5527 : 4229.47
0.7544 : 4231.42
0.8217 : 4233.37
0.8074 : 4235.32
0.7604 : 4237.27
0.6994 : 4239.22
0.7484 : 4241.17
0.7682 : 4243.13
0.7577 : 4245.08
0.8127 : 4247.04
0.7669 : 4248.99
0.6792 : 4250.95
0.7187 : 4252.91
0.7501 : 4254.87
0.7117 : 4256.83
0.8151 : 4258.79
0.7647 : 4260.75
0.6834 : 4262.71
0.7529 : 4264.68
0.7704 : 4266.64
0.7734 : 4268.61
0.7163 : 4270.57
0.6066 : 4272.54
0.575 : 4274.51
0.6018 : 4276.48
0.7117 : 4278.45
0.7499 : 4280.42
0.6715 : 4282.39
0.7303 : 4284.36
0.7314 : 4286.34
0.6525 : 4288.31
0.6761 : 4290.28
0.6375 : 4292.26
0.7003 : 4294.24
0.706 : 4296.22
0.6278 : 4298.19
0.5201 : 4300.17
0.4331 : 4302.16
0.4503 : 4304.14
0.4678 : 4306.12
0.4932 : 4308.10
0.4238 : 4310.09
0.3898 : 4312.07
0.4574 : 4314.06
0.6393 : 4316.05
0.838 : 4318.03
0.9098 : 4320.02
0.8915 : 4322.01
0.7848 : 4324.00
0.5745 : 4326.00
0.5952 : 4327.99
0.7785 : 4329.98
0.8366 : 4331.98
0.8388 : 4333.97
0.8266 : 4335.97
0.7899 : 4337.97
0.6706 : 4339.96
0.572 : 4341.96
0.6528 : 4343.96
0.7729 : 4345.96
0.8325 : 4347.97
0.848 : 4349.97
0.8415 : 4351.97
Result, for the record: -2.0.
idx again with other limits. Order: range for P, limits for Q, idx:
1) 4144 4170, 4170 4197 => -2.0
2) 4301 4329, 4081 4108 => 16.5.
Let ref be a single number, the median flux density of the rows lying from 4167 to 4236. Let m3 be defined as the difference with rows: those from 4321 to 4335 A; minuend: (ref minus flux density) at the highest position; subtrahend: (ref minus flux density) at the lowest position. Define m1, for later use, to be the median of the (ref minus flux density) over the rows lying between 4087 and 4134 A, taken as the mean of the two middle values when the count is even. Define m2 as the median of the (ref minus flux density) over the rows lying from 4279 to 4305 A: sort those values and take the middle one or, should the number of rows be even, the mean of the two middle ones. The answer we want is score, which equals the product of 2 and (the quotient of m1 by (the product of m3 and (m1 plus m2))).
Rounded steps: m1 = -0.020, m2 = 0.12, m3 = 0.053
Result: -7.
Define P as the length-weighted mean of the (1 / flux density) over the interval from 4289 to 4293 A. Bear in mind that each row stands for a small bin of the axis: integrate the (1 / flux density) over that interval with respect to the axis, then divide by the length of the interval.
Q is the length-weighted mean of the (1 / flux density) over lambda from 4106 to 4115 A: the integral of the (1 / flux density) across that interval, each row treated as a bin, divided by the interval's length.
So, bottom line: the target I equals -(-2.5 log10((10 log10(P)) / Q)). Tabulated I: 0.4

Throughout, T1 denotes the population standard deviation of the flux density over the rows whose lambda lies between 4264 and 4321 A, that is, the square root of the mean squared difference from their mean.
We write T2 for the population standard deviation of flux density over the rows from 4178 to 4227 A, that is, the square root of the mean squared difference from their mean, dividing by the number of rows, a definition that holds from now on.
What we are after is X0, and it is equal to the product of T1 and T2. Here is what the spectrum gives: 0.0042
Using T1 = 0.13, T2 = 0.032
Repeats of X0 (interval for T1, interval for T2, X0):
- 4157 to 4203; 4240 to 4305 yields 0.0034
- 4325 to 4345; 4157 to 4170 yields 0.0027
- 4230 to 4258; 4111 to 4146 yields 0.0016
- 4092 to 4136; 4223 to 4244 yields 0.0051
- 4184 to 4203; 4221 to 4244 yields 0.0023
